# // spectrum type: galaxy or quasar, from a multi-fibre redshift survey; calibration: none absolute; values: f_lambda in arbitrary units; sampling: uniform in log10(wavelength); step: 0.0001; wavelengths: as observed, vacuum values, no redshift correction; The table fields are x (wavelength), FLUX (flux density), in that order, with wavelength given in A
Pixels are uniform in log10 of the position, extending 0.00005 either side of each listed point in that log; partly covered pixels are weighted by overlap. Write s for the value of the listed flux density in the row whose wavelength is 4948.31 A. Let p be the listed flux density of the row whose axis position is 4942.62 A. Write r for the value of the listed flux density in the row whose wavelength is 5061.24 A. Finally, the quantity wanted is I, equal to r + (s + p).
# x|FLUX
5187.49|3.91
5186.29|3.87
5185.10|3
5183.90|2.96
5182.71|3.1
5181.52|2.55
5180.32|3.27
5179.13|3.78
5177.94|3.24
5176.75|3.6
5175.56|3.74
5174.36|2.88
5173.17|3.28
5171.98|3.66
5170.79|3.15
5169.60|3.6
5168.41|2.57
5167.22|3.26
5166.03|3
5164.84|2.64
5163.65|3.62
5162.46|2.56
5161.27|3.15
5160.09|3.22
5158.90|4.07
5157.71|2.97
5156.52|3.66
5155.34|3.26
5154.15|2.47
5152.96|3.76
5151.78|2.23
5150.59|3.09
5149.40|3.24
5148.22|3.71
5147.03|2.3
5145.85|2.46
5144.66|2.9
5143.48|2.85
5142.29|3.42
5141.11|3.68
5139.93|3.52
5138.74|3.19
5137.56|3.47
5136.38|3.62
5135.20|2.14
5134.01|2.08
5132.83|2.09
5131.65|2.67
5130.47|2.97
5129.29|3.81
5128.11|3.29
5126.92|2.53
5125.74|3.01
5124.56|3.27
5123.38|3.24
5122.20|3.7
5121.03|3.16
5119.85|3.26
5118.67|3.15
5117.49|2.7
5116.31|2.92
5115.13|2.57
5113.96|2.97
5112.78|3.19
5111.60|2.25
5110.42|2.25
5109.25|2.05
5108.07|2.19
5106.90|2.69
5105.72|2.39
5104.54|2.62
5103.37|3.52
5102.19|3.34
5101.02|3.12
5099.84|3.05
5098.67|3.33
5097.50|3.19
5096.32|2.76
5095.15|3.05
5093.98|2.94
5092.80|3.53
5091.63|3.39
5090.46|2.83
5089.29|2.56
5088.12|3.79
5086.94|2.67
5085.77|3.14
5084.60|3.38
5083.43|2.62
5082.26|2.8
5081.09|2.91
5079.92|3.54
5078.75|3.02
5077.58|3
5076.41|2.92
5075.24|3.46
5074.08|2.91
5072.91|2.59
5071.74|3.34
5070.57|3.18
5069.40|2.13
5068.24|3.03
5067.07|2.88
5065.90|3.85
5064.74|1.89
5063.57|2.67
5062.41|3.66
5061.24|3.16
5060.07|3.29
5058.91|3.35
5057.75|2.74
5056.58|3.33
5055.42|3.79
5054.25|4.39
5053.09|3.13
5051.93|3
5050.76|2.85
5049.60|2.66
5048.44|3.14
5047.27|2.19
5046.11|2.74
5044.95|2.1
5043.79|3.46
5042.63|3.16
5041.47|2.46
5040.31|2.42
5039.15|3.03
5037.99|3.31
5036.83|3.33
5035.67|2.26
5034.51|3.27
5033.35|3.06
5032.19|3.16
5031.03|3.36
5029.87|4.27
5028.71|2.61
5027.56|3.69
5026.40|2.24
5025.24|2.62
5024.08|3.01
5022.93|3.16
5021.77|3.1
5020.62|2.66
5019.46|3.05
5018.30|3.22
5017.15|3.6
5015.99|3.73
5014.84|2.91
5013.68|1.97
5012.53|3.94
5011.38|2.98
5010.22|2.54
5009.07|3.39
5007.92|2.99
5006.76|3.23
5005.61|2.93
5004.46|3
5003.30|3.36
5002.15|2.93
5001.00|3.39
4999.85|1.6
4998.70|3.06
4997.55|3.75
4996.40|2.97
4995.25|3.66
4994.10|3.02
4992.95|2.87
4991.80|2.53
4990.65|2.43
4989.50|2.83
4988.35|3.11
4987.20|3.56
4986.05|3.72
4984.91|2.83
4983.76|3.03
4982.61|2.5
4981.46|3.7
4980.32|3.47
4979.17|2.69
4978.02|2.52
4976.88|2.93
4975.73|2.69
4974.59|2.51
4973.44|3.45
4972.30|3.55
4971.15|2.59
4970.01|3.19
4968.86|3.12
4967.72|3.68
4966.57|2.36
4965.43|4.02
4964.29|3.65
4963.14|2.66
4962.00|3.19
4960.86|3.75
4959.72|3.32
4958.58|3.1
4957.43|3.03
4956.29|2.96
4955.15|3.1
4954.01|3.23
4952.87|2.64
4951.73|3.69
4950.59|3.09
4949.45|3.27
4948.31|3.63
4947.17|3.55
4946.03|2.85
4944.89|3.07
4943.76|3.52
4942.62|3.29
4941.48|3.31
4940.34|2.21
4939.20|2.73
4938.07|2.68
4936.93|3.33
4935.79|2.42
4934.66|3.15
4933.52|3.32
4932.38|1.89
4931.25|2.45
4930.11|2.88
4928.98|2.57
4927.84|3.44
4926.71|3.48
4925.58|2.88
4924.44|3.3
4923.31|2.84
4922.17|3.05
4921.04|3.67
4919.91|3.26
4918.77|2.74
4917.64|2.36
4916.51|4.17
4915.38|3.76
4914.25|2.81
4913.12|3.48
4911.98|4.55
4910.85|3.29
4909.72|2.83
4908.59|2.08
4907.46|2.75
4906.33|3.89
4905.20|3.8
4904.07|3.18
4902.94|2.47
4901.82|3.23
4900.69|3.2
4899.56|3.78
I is 10.1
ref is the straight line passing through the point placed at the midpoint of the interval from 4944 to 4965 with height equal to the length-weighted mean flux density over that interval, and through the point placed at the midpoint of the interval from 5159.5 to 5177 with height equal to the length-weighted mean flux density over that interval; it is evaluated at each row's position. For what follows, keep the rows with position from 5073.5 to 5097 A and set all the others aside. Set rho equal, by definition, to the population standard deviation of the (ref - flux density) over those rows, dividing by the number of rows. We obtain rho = 0.34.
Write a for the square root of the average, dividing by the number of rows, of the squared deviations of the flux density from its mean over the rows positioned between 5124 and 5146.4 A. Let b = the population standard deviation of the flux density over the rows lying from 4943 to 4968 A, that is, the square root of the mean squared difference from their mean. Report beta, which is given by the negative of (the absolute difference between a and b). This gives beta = -0.130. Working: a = 0.53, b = 0.40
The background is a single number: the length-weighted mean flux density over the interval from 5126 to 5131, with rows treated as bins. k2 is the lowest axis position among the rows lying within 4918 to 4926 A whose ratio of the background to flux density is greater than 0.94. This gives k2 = 4918.77 A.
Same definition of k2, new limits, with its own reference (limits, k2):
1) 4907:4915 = 4907.46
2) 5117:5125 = 5117.49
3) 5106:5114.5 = 5106.90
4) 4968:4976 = 4968.86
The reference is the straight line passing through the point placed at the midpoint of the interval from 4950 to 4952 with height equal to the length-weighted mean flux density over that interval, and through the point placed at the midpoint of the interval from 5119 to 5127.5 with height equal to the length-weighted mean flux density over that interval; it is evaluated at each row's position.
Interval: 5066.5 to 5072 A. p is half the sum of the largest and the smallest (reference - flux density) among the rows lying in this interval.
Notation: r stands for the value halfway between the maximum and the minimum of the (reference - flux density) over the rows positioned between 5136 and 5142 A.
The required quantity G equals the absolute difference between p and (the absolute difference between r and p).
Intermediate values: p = 0.49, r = -0.28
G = 0.28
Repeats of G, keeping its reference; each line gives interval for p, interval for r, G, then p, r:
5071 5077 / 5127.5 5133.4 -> 0.18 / 0.19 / 0.21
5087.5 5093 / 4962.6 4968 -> 0.08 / 0.03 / 0.14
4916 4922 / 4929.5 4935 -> 0.53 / 0.11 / 0.76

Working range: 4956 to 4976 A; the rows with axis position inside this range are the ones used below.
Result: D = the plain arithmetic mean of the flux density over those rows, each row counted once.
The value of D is 3.16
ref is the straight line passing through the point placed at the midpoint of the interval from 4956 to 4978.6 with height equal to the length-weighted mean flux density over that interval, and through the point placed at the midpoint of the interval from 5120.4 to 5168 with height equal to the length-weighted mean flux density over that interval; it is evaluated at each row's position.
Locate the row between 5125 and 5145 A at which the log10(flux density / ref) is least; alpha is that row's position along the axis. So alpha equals 5134.01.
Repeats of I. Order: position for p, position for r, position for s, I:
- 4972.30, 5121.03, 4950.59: 9.8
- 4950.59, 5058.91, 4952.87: 9.1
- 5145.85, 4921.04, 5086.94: 8.8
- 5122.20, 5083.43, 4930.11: 9.2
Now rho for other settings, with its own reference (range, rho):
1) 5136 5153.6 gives 0.50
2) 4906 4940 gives 0.59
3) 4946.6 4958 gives 0.31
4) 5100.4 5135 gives 0.49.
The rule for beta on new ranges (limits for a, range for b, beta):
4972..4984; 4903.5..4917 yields -0.227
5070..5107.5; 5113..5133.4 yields -0.073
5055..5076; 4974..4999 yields -0.083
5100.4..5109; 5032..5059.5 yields -0.051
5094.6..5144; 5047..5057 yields -0.115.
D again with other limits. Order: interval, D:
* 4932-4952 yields 3.06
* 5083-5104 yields 3.12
